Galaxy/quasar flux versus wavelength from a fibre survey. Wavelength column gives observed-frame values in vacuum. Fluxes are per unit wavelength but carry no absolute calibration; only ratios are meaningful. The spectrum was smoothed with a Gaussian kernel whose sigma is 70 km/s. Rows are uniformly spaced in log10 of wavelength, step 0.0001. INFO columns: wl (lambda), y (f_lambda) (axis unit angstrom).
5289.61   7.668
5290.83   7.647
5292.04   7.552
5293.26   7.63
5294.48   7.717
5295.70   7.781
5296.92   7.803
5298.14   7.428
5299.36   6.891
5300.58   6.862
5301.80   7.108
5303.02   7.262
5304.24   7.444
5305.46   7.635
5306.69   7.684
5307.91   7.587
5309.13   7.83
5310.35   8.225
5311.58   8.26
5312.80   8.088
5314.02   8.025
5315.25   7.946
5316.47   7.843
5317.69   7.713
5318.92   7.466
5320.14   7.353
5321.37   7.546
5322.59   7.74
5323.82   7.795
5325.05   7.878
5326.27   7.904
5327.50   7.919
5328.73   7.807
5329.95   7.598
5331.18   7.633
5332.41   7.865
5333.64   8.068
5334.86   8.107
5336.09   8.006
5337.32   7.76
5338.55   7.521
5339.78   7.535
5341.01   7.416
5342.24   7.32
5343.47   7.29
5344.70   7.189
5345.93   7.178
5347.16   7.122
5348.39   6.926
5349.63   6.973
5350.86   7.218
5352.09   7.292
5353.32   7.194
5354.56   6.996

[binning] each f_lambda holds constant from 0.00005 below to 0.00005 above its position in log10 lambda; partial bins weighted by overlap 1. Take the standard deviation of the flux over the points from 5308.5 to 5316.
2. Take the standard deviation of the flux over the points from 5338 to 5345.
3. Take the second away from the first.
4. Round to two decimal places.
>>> 0.03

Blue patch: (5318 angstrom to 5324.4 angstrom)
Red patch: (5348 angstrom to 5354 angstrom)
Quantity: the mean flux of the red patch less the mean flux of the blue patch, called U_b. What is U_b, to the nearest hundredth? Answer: -0.46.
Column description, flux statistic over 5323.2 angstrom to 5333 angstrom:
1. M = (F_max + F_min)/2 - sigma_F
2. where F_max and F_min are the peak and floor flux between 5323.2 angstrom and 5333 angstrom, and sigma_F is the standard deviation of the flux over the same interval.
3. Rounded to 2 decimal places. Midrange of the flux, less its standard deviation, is 7.64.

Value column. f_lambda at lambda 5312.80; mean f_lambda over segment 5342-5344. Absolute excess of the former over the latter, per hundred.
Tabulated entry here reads 0.0078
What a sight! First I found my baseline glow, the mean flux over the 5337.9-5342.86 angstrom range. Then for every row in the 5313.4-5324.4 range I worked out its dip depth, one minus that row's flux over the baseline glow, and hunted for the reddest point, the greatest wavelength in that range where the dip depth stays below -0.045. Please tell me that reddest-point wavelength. 5323.82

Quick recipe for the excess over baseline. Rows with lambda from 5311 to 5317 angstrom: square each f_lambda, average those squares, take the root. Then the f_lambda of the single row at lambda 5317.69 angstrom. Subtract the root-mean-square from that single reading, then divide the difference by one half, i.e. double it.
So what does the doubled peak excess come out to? -0.64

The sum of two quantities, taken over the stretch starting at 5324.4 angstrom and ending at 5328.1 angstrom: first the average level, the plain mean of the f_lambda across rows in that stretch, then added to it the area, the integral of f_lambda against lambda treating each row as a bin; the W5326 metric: 37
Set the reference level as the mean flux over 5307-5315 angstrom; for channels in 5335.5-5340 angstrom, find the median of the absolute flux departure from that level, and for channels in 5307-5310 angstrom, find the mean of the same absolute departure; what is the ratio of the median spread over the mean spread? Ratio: 1.2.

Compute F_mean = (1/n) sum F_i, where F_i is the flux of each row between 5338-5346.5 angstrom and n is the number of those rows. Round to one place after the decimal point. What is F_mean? 7.3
